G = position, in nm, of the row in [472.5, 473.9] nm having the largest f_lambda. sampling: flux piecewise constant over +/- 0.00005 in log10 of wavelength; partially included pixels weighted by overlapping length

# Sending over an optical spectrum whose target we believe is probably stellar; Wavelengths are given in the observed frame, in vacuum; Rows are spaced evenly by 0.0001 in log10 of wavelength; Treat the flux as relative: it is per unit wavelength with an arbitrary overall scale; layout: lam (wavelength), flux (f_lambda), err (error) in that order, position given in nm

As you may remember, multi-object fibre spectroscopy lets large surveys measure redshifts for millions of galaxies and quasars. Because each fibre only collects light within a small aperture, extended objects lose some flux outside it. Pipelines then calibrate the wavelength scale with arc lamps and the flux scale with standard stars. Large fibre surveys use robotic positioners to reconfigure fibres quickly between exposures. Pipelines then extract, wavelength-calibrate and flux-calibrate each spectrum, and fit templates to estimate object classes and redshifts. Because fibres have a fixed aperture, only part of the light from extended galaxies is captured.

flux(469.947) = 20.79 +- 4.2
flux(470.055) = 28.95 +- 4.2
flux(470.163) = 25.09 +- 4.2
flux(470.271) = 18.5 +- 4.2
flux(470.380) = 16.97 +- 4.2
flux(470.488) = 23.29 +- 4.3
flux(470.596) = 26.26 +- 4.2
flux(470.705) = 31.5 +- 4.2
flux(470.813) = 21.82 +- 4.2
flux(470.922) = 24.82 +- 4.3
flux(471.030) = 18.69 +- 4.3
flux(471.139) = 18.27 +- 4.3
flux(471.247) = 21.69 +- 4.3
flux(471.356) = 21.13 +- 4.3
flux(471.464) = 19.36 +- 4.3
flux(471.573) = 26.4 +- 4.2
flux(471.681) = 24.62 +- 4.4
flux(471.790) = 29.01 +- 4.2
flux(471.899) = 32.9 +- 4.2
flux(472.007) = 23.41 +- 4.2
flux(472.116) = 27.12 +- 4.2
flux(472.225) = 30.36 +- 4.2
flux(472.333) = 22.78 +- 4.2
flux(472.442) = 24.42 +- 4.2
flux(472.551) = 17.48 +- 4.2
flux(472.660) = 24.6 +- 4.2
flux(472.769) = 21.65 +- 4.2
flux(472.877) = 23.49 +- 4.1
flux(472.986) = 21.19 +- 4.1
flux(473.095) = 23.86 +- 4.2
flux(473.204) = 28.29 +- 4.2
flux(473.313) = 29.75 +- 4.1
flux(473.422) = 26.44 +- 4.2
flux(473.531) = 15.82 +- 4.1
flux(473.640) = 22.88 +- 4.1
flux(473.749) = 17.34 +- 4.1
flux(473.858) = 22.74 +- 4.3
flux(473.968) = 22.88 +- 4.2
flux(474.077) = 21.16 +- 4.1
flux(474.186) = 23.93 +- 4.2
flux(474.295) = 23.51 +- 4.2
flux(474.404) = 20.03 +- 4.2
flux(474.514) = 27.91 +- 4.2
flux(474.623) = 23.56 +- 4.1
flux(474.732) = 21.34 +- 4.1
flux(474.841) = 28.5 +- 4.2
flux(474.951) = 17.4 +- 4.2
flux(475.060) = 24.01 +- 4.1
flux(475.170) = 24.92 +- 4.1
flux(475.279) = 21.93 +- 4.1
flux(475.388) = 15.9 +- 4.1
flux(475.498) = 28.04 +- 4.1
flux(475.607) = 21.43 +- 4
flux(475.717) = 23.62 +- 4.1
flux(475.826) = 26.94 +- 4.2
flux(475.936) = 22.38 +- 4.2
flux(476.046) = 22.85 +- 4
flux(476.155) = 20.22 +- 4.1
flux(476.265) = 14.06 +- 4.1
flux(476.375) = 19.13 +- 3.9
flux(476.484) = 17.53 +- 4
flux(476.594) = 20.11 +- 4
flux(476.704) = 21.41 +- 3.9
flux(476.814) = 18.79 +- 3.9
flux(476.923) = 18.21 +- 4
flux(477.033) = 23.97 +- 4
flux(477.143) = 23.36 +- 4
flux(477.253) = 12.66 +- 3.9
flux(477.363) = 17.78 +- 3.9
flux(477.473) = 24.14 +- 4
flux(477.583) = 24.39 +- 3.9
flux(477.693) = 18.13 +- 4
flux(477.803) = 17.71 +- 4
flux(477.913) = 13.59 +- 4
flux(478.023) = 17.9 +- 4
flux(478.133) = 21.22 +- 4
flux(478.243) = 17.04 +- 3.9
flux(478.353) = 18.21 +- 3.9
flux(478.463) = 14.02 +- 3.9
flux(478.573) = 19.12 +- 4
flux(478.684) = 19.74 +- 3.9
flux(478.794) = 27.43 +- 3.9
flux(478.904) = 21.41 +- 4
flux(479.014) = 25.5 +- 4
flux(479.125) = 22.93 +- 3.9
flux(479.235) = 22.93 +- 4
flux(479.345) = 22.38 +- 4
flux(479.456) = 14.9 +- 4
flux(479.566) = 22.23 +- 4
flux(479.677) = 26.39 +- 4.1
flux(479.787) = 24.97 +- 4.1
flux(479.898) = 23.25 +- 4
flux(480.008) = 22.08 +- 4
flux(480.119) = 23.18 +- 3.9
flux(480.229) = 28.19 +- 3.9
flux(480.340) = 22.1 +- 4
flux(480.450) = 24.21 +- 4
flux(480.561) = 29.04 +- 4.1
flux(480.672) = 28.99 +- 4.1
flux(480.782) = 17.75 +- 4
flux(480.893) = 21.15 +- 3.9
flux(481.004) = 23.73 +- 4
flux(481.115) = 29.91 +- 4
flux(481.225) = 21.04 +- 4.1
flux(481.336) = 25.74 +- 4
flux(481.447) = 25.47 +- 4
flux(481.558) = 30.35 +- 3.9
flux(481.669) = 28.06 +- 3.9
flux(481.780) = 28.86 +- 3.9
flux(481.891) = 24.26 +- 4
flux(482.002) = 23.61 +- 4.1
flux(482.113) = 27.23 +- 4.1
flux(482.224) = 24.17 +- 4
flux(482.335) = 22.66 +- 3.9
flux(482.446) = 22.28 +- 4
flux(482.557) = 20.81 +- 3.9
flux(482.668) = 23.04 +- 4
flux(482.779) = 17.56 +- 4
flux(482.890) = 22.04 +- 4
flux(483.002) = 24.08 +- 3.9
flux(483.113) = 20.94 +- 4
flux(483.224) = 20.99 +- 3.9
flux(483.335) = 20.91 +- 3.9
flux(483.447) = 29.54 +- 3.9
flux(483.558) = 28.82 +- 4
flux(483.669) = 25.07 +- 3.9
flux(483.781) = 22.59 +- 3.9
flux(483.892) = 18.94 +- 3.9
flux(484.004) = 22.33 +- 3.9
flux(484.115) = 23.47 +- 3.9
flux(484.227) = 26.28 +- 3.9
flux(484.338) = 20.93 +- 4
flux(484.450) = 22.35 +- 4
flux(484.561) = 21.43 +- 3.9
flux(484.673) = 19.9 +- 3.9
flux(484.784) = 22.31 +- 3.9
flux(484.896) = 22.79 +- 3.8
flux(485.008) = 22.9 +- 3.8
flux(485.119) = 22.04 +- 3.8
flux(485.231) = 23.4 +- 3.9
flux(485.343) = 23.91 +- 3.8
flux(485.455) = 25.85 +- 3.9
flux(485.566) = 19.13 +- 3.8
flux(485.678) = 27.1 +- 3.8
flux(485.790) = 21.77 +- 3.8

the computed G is 473.313 nm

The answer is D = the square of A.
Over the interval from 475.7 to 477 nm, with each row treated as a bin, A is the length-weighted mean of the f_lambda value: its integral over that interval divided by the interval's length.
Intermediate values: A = 20.4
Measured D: 416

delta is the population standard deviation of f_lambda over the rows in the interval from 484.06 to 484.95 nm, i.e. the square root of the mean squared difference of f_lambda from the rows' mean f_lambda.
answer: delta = 1.8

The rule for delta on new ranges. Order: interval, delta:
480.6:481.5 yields 3.9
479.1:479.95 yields 3.2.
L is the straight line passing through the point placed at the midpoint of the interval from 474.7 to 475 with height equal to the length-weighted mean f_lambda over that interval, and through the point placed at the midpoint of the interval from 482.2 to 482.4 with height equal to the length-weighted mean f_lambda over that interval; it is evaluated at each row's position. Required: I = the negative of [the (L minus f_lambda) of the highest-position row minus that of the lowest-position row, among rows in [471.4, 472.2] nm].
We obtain 8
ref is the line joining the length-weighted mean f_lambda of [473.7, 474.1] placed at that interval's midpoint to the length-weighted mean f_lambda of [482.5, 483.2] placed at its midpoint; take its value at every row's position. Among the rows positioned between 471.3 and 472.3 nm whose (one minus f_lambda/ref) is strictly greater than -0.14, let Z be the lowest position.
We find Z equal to 471.356 nm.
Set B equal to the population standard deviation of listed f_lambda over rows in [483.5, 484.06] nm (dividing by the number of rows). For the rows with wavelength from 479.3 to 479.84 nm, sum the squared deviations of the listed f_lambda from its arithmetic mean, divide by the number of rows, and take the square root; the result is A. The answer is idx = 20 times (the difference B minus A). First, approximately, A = 4.0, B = 3.3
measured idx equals -14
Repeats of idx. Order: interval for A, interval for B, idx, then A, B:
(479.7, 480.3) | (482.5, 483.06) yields 2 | 2.1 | 2.3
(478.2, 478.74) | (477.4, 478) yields 42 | 2.0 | 4.1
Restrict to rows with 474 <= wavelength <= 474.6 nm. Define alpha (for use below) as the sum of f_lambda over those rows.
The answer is 117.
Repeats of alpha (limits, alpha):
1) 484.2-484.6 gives 91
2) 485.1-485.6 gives 114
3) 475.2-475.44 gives 38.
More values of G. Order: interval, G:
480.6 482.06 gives 481.558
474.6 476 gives 474.841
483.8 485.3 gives 484.227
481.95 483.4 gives 482.113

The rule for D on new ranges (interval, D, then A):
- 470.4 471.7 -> 527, 23.0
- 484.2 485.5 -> 517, 22.7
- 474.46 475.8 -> 543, 23.3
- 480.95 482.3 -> 675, 26.0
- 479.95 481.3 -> 591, 24.3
